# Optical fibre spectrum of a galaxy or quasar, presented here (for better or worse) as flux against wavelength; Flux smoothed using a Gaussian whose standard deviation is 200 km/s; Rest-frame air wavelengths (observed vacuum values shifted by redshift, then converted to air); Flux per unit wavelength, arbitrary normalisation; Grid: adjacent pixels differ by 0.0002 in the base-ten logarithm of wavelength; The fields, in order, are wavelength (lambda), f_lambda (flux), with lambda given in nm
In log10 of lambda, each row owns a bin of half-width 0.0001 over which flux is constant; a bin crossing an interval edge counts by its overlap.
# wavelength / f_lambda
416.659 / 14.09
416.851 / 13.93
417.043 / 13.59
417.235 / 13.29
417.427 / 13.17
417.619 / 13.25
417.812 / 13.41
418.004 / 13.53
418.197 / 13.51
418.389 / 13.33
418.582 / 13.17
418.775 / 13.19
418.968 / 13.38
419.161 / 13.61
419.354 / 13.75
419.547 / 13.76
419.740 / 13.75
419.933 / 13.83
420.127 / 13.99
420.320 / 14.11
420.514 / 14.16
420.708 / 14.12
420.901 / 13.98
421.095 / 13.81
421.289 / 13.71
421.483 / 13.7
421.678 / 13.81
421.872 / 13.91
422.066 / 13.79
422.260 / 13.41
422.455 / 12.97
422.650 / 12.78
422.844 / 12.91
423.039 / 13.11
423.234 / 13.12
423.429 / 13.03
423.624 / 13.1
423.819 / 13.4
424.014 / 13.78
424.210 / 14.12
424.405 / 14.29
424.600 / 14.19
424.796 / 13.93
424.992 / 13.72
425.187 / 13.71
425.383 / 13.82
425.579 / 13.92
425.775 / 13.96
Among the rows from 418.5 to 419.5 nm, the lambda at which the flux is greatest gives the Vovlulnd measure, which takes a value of 419.354 nm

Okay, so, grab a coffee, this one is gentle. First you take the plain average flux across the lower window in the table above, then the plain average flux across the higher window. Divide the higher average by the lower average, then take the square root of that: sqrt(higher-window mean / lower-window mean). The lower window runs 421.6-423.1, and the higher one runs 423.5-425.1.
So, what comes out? 1.02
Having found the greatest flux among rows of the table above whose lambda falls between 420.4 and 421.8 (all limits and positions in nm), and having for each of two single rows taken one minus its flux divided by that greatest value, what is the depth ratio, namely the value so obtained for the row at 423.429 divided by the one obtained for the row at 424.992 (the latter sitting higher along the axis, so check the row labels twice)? 2.6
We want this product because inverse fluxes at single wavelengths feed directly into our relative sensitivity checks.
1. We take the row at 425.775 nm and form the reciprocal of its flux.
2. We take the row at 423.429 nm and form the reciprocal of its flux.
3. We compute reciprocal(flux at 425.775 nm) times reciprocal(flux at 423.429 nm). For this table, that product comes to 0.0055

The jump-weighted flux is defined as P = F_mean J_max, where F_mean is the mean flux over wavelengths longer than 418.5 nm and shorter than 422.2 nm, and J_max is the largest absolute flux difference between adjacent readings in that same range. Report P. 3.2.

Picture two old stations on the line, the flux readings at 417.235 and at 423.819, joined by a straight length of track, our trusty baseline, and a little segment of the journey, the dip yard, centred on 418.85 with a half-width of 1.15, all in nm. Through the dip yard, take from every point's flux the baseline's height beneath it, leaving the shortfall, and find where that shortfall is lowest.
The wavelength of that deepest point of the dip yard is 418.582 nm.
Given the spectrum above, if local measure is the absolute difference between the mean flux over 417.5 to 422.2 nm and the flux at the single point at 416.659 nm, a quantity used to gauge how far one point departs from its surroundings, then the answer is 0.4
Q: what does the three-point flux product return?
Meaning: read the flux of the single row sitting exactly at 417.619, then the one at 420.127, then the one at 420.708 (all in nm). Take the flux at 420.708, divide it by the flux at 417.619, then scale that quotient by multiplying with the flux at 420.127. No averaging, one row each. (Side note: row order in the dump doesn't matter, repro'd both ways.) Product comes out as 14.9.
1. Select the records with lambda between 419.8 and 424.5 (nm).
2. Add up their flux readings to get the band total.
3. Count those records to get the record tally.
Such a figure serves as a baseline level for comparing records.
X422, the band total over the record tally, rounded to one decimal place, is 13.6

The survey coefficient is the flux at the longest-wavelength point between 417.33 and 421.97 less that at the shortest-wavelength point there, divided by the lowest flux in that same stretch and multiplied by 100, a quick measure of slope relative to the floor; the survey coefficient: 5.6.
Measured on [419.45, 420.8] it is 2.6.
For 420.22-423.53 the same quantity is -8.5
